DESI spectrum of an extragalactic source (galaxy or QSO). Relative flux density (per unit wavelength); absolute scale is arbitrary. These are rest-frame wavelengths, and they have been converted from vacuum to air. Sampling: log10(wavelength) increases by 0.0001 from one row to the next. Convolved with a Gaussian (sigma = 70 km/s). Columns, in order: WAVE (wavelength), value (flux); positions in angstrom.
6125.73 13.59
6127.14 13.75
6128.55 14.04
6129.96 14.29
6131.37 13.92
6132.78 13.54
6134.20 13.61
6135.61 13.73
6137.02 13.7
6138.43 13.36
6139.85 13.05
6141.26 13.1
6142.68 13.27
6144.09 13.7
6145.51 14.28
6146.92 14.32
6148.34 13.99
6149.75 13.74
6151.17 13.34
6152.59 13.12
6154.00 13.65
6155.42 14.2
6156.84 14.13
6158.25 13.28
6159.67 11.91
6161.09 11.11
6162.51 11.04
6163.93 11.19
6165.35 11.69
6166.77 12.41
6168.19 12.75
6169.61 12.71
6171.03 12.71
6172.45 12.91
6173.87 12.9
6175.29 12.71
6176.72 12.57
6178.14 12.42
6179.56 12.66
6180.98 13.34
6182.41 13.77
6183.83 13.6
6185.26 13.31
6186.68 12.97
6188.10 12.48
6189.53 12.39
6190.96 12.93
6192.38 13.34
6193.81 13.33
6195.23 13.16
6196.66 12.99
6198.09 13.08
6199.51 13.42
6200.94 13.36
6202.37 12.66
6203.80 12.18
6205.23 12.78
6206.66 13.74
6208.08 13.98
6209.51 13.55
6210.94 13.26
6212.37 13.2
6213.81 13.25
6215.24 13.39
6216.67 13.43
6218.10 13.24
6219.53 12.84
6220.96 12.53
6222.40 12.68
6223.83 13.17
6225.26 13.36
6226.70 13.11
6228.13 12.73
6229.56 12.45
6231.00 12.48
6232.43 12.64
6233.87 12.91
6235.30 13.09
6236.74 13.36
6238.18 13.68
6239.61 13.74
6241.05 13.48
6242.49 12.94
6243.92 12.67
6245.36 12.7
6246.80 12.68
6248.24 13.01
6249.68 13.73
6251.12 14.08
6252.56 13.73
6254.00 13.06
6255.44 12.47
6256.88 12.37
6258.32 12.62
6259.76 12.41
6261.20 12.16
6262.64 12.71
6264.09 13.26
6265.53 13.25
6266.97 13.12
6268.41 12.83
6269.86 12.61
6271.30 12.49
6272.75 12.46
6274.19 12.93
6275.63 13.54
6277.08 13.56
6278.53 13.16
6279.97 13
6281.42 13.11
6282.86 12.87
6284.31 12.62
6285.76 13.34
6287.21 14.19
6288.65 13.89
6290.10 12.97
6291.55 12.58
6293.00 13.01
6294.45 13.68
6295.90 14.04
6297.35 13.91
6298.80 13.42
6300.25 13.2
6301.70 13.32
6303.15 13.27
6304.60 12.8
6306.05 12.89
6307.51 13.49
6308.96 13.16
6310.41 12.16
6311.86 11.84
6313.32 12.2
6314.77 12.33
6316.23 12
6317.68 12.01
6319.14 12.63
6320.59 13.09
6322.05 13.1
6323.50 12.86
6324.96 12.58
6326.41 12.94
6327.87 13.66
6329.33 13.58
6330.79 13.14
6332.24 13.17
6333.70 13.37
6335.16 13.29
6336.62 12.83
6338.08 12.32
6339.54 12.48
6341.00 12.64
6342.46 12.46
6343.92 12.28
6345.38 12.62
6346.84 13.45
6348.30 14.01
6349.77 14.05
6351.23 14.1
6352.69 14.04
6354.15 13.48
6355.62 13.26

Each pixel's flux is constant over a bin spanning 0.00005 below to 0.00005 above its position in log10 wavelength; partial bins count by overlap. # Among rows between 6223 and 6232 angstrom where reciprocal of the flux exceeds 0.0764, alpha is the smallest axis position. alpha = 6228.13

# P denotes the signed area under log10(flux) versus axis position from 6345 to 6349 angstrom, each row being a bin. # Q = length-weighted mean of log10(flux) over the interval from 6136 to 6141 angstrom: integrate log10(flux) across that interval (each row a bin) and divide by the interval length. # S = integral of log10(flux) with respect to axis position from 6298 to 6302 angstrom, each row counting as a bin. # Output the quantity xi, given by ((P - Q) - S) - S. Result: -5.61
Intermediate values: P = 4.51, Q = 1.13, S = 4.50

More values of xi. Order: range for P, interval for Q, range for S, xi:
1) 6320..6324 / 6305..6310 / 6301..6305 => -5.61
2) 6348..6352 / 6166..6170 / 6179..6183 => -5.48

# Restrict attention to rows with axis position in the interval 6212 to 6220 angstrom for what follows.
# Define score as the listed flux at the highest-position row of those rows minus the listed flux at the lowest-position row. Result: -0.4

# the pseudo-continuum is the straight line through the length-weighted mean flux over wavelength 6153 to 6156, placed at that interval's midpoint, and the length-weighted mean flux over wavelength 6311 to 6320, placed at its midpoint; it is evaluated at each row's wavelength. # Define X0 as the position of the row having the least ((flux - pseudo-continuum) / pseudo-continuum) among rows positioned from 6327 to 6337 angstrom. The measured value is 6336.62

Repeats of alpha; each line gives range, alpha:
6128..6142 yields 6139.85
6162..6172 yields 6162.51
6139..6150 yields 6139.85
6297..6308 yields 6304.60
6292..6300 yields 6293.00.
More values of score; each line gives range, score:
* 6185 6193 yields 0.0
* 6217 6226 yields 0.1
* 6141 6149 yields 0.9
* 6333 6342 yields -0.7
